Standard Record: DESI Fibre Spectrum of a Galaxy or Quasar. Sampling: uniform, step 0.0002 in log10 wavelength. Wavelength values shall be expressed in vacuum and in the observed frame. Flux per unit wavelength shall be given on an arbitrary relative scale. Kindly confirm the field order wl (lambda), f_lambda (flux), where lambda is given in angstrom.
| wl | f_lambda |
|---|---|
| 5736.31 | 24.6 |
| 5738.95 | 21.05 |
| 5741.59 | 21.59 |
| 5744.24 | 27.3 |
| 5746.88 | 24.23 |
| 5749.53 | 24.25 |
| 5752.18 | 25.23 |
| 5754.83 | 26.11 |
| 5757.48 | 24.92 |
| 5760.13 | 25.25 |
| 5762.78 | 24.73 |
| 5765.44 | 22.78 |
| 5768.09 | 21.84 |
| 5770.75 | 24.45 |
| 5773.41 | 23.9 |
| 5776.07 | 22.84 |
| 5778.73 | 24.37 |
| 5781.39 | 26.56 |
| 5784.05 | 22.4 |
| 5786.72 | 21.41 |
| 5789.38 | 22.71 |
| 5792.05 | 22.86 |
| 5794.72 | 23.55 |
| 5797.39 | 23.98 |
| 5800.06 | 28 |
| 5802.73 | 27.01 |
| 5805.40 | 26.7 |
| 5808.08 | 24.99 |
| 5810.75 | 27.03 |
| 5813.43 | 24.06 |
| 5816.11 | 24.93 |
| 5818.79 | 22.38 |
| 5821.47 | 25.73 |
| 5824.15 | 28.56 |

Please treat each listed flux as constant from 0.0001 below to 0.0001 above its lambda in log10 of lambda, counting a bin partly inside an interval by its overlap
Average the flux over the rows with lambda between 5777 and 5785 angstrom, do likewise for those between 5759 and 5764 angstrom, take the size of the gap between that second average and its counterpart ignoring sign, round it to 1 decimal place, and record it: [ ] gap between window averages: 0.5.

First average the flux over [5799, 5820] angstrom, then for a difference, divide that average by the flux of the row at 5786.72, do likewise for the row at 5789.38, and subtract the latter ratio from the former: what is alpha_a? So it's 0.07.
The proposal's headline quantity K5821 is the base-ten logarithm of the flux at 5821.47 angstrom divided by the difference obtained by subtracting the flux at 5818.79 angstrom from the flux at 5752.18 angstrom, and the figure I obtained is 0.96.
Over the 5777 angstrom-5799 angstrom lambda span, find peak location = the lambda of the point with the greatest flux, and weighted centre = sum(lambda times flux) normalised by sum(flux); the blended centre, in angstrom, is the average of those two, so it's 5784.7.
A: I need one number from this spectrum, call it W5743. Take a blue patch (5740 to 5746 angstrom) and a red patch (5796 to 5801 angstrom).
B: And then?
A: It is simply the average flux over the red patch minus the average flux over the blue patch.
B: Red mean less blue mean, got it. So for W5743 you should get 1.5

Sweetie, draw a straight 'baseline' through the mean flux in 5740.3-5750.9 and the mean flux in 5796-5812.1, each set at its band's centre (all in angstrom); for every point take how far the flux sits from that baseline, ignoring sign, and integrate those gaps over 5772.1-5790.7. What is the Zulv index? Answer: 44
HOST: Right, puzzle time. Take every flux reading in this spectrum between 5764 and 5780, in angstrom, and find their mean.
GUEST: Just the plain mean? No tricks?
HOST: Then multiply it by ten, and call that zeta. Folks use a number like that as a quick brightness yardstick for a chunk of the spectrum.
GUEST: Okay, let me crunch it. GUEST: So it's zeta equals 234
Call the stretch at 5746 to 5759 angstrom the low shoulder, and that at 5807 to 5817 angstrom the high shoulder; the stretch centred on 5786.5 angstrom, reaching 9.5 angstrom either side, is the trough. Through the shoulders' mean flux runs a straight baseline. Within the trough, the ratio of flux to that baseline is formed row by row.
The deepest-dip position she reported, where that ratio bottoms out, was 5786.72 angstrom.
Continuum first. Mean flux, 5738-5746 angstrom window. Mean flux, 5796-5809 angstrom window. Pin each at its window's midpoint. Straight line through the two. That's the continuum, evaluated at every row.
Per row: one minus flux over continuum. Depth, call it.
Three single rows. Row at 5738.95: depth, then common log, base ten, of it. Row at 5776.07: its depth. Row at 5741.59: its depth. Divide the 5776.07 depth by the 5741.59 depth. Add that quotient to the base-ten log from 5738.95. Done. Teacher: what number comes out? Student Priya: 0.1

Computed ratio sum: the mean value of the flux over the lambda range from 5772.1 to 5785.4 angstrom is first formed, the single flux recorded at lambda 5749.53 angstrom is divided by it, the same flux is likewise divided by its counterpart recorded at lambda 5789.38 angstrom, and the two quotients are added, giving 2.08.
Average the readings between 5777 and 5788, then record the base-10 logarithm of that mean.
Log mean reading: 1.374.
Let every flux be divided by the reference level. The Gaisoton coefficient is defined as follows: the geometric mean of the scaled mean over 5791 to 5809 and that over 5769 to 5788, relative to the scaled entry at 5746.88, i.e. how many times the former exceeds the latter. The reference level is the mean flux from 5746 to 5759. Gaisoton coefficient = 1.01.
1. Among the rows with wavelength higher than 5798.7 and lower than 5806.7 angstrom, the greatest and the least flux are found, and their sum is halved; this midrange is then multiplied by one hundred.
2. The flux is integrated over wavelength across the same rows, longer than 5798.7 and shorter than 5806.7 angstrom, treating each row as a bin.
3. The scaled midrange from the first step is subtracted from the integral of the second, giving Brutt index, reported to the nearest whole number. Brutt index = -2517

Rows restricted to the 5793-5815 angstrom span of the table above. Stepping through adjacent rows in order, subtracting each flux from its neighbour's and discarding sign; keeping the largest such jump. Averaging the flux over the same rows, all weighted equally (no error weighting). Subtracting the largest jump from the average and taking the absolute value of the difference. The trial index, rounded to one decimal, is 21.6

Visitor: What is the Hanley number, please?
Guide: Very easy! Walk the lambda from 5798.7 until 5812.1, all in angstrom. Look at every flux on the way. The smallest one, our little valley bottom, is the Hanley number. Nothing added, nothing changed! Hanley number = 24.99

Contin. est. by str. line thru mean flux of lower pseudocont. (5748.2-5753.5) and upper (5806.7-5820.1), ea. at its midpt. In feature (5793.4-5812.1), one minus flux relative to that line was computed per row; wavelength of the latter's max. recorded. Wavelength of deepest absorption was 5794.72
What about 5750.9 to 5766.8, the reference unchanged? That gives 5765.44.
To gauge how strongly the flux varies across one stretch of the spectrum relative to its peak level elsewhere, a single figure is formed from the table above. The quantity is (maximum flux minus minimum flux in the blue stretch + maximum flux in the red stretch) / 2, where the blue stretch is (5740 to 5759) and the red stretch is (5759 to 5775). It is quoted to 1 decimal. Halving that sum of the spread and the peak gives 15.5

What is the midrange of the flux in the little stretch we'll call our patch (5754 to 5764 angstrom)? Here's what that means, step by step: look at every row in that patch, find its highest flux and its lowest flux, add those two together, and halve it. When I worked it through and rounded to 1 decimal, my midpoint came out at 25.4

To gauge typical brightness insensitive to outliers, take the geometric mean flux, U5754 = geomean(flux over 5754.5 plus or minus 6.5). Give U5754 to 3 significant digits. 25.1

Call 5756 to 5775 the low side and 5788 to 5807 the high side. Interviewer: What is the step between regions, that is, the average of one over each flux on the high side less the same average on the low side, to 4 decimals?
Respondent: -0.0015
